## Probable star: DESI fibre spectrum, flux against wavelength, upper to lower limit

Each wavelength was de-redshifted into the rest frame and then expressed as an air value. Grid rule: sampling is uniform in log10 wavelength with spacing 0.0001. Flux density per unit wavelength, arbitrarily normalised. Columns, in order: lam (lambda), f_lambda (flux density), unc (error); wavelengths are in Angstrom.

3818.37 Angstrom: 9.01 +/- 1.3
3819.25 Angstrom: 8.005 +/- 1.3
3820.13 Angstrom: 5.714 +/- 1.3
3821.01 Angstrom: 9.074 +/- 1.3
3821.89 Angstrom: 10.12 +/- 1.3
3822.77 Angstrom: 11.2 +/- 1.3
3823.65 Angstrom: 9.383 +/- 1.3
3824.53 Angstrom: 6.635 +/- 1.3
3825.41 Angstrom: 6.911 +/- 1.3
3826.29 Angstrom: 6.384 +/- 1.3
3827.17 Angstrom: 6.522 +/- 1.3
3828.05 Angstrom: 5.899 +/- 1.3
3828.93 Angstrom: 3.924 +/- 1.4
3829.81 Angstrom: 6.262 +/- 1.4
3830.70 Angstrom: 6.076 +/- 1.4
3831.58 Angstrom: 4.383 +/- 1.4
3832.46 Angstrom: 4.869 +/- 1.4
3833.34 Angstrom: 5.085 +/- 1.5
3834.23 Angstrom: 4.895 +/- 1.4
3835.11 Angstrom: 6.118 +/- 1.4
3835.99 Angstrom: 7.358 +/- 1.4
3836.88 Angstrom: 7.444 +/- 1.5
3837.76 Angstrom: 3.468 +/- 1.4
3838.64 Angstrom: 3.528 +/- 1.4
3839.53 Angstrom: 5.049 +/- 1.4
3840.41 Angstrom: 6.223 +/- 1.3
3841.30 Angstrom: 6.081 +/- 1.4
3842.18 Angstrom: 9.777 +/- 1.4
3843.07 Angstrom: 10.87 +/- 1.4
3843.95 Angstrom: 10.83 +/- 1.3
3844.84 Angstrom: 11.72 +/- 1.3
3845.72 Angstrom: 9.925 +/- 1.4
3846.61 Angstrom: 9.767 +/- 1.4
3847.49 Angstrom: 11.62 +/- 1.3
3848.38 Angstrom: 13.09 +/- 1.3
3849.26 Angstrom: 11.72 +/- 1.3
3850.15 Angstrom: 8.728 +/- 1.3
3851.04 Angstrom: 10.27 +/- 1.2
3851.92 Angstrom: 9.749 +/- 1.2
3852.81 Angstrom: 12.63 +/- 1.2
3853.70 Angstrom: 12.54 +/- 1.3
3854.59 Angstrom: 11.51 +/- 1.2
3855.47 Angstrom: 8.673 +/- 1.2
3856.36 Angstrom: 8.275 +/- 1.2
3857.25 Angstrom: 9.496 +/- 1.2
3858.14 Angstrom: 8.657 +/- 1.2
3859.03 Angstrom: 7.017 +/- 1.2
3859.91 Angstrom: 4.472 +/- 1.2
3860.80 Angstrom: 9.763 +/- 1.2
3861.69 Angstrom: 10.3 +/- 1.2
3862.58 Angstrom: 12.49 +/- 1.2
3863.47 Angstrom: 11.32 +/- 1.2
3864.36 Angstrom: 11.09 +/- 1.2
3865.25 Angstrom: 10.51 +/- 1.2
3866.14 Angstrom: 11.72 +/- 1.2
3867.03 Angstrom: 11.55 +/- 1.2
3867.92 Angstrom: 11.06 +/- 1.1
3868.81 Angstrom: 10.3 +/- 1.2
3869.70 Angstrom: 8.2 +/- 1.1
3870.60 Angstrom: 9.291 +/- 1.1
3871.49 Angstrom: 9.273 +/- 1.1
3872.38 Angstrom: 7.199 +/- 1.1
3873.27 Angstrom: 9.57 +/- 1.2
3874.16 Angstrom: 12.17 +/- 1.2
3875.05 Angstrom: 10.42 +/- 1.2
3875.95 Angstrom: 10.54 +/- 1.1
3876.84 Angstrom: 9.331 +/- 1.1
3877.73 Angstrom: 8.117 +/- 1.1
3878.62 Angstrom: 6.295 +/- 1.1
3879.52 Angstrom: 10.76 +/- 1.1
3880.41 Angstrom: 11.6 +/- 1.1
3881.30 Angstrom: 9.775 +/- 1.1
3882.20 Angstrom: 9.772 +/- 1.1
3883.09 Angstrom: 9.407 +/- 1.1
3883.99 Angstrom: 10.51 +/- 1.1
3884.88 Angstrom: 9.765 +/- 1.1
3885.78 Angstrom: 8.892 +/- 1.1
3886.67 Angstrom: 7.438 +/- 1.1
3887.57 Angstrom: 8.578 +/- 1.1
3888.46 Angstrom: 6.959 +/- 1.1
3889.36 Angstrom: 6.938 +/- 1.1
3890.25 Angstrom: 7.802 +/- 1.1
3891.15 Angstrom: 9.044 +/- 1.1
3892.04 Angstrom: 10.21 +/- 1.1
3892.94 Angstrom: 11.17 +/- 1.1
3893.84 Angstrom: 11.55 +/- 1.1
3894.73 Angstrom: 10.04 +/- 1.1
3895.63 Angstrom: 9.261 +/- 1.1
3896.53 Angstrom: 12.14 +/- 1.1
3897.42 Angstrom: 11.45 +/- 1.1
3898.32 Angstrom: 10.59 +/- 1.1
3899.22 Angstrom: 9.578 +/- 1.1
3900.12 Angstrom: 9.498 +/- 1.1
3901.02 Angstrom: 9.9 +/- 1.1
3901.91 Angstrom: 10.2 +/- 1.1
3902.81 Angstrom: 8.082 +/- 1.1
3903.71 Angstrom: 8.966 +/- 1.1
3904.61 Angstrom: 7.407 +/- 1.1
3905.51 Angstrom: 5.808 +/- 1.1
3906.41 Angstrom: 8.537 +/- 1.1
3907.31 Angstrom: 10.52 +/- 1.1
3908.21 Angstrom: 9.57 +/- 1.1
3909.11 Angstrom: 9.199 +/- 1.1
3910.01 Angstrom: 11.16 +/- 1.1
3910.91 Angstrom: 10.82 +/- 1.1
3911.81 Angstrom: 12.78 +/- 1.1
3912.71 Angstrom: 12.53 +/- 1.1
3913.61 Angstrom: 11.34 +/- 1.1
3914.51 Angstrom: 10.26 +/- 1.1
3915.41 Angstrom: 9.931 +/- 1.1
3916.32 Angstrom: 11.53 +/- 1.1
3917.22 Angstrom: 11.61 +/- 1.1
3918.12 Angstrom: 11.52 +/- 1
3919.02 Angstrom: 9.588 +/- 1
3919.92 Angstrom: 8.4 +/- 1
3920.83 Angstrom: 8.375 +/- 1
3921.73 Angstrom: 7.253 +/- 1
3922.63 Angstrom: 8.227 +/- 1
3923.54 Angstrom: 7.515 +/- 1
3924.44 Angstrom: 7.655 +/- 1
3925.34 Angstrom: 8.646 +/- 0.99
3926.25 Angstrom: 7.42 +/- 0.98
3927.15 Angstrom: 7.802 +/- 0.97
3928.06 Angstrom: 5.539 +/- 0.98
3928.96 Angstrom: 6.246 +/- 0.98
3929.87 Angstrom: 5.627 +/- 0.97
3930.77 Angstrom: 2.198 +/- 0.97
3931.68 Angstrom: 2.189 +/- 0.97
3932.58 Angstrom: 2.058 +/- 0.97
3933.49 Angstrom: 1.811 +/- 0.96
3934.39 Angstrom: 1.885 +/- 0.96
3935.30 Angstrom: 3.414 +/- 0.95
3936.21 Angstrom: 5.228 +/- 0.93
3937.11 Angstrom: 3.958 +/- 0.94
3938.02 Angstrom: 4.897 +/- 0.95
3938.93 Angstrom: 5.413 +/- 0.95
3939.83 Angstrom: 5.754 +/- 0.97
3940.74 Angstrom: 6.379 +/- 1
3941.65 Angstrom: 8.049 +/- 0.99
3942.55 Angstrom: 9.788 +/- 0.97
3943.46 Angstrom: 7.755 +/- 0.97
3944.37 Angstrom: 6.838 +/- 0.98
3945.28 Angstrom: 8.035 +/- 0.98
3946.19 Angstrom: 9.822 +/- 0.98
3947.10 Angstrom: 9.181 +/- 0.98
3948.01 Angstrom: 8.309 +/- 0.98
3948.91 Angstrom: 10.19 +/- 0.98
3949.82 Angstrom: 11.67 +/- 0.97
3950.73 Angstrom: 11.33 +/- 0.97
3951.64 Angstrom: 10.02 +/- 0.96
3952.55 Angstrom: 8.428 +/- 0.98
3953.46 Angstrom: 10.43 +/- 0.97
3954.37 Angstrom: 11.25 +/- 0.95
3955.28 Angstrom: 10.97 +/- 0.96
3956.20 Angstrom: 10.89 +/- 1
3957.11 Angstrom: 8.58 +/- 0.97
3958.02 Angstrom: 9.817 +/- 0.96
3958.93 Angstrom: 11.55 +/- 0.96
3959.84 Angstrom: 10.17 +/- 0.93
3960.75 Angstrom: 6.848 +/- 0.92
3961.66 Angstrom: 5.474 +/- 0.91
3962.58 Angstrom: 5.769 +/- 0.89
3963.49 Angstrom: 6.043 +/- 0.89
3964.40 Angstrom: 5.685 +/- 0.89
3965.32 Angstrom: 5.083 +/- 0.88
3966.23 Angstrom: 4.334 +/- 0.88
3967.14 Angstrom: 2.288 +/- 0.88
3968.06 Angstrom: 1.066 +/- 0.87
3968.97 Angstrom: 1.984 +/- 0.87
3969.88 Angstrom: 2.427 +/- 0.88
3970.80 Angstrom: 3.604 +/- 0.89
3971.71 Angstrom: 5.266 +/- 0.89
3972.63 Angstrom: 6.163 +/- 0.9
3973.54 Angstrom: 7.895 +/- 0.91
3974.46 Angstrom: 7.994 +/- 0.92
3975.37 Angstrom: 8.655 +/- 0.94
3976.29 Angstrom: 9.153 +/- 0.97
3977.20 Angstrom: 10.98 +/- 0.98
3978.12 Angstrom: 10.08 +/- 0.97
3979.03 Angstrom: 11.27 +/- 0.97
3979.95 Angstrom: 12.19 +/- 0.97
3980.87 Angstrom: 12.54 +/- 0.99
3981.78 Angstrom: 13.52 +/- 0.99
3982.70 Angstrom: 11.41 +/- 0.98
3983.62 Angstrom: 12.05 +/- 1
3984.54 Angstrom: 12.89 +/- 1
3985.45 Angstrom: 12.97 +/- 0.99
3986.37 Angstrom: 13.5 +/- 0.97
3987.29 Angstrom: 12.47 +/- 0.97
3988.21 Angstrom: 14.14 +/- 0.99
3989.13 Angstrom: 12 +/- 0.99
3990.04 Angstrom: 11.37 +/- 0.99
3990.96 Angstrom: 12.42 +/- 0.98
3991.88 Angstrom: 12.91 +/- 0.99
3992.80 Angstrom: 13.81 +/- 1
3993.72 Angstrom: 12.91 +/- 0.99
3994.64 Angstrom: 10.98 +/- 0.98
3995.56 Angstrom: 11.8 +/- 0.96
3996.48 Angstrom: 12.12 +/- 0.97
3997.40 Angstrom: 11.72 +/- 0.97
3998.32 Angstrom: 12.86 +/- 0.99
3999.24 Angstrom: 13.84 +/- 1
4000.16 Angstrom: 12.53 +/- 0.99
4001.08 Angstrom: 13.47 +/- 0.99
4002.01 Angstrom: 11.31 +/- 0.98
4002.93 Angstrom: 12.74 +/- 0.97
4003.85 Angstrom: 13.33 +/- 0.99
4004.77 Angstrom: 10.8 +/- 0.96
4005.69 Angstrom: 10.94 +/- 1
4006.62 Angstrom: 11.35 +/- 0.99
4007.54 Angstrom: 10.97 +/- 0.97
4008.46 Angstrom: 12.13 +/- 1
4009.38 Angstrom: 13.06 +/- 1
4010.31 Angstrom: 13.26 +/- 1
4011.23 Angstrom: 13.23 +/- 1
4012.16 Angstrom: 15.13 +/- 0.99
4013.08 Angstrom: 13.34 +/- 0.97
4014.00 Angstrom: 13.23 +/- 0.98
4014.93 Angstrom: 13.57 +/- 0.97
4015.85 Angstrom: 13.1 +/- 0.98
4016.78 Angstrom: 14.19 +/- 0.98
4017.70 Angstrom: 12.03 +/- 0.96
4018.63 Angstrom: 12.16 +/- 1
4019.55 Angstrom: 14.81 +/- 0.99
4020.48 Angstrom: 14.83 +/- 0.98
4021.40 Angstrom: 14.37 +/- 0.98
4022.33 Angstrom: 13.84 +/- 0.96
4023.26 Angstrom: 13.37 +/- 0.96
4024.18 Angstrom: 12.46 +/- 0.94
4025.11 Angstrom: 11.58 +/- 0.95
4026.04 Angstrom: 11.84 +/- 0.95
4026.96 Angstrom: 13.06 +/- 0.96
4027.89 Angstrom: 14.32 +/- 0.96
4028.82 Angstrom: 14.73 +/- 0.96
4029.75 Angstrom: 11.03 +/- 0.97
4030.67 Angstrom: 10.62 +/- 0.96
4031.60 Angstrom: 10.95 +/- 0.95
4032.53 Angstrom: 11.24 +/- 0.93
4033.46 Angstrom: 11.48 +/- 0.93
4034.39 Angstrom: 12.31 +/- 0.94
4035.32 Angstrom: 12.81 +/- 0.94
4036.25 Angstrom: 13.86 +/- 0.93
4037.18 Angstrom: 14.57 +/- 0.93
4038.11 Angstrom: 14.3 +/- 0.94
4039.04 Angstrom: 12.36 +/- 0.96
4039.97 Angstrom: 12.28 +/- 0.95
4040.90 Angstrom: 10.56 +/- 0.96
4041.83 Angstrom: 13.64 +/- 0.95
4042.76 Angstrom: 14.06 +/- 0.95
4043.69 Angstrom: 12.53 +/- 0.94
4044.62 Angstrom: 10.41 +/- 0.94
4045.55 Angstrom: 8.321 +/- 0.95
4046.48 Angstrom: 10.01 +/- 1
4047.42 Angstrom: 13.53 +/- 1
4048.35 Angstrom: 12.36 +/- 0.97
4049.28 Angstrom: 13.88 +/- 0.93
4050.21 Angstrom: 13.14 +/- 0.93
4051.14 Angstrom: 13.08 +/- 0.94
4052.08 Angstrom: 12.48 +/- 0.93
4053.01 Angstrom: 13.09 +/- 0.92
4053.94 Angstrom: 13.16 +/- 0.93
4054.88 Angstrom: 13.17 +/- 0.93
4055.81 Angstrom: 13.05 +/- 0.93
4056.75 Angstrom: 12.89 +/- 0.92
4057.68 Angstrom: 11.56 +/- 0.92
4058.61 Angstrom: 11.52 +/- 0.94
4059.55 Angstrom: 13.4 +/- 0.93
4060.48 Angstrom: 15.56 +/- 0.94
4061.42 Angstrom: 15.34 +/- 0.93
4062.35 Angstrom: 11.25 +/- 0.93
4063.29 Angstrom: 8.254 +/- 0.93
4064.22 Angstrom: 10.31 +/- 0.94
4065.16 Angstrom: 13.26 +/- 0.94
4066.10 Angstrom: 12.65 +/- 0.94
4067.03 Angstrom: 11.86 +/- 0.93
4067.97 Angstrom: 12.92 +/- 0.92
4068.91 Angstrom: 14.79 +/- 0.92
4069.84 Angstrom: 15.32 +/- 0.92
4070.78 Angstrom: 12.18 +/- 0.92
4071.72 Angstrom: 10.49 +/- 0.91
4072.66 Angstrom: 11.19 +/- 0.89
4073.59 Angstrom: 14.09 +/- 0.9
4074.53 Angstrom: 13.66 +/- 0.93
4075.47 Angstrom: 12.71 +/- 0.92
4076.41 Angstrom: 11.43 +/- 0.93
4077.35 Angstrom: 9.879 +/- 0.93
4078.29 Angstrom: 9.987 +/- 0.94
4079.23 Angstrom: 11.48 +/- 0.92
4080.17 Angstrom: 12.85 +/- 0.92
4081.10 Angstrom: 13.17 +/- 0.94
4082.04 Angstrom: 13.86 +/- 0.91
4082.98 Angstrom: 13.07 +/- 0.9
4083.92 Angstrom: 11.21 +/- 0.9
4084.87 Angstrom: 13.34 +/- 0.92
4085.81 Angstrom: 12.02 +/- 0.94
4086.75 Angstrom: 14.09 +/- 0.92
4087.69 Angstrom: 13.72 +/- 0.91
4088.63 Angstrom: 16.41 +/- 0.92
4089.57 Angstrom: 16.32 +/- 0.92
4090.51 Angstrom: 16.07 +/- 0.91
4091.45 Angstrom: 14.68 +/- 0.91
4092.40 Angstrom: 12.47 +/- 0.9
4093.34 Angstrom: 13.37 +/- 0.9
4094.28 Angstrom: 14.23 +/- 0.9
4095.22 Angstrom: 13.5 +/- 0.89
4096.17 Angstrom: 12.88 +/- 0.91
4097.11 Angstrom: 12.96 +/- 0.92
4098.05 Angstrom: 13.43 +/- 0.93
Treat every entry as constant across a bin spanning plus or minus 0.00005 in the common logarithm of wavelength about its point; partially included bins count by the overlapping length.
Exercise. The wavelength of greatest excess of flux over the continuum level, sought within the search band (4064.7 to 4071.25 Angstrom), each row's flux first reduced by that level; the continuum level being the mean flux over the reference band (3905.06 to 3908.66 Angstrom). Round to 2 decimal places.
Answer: 4069.84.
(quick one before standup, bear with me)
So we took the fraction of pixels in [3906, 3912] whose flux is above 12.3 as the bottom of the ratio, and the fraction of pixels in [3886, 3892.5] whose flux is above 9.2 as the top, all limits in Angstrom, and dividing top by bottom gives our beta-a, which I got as 1.00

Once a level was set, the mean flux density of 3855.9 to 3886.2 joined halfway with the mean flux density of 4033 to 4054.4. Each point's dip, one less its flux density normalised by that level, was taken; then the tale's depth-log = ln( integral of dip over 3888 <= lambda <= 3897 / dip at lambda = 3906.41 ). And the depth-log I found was 1.7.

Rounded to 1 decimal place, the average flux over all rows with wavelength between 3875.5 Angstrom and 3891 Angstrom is 9.0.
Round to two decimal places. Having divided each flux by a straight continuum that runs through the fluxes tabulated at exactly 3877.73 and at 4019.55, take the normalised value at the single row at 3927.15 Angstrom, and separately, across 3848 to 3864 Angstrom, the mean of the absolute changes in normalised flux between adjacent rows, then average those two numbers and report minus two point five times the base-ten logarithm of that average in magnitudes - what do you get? 0.76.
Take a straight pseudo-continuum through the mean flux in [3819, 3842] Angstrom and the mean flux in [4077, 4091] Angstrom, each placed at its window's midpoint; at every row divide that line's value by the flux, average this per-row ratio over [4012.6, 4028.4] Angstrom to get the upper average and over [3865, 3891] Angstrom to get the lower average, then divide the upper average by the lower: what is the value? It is 1.03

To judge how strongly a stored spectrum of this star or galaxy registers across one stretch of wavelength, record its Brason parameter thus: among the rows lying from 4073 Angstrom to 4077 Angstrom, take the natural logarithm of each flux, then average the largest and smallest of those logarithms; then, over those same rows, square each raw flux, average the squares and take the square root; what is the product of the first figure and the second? 33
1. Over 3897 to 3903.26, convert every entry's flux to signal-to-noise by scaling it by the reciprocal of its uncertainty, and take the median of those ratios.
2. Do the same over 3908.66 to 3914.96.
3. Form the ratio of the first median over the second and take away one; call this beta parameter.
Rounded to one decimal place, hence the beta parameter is -0.1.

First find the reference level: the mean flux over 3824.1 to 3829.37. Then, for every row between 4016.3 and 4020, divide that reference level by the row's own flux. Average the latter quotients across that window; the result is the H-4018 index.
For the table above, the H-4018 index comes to 0.46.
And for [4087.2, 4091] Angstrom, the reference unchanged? 0.39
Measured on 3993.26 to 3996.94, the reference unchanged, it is 0.51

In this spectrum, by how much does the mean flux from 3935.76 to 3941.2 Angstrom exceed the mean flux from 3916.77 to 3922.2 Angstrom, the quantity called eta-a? -4.2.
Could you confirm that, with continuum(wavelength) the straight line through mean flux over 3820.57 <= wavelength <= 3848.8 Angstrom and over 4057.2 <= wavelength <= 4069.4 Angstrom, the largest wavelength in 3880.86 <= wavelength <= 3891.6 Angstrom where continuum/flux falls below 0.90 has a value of 3884.88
